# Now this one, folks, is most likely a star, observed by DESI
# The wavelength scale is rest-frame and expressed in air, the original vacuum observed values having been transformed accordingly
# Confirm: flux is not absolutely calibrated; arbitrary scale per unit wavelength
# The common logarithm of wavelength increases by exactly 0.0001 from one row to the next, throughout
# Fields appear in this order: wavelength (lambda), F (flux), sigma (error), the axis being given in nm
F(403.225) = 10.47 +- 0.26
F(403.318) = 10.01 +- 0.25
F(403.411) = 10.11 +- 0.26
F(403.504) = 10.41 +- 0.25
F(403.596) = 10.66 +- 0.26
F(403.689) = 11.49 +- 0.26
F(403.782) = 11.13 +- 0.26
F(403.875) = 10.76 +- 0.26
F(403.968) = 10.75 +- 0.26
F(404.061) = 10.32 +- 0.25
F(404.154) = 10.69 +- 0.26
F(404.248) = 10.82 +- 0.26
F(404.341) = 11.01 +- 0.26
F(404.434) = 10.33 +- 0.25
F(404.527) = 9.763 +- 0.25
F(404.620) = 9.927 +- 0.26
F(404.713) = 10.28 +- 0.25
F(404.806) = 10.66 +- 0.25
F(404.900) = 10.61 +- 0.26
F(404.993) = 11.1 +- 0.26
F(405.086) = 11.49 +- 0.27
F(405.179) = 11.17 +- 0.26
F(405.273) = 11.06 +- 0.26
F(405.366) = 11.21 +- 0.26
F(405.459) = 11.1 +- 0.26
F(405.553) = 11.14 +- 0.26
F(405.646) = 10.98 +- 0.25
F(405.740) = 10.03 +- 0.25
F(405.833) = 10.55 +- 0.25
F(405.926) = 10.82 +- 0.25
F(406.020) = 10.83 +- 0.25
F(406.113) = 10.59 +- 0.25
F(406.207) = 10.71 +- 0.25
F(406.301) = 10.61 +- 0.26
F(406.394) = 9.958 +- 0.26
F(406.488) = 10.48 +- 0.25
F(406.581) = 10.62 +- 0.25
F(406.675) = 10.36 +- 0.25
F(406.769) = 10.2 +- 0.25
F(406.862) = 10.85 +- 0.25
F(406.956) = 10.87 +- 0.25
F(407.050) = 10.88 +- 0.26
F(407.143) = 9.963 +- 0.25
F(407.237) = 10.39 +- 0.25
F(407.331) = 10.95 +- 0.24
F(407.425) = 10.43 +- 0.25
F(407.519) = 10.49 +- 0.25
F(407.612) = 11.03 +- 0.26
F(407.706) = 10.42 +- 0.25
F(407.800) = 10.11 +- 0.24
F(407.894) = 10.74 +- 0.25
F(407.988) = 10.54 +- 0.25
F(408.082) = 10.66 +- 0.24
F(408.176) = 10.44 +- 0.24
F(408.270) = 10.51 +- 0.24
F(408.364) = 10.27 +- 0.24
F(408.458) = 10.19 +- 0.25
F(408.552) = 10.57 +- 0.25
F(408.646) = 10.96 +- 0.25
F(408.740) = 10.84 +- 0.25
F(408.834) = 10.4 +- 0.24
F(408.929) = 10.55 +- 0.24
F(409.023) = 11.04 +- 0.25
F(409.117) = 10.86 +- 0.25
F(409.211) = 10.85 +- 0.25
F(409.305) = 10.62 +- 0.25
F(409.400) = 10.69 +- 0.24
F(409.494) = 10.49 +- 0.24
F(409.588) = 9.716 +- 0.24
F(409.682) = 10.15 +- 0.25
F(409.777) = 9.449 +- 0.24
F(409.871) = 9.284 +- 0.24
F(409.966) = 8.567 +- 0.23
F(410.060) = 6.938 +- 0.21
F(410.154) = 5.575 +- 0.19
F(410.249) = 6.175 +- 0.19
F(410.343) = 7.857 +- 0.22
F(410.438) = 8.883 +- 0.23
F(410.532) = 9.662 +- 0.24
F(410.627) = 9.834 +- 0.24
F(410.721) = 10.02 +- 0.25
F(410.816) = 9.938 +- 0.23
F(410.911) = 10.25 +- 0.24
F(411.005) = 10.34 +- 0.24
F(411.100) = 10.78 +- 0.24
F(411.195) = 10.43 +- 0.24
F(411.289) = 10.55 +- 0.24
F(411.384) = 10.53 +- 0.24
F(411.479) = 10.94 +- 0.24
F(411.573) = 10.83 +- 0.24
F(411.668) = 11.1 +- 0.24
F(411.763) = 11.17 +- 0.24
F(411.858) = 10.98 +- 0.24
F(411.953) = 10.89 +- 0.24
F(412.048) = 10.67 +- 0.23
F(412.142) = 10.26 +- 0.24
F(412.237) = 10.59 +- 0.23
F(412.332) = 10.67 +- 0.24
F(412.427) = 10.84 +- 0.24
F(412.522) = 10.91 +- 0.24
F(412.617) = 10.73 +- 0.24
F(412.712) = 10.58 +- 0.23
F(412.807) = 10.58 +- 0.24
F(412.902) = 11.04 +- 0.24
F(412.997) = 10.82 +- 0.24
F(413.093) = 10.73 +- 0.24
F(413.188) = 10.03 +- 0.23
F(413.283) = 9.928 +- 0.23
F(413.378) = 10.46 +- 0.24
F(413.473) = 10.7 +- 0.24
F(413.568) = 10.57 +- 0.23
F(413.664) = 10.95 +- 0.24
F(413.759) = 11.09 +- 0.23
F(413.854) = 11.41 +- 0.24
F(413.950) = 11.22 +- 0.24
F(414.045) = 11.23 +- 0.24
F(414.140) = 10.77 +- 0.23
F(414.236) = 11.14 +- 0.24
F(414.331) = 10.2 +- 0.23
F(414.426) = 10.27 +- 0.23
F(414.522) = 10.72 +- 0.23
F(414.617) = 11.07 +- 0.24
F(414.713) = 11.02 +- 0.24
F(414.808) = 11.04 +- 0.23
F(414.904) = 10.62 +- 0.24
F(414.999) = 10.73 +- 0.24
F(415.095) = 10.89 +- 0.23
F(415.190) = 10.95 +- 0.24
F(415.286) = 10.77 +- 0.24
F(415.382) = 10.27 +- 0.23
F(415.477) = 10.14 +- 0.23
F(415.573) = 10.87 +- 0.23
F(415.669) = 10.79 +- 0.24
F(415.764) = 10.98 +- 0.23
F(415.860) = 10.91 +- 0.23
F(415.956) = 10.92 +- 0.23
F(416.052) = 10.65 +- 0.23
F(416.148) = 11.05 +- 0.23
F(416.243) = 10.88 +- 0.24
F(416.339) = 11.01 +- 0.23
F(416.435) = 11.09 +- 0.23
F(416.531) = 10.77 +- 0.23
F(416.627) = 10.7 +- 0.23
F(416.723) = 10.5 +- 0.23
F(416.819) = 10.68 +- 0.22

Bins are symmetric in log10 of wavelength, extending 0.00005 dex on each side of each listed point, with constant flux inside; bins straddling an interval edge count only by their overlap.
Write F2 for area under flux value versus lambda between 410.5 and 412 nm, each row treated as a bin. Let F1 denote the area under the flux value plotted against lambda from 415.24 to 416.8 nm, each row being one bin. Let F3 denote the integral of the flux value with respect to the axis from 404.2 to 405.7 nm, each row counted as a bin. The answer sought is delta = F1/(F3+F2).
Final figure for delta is 0.526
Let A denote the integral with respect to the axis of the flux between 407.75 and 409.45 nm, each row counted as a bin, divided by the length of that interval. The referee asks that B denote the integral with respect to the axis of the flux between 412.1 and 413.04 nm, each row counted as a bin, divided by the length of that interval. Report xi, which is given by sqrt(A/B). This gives 1.00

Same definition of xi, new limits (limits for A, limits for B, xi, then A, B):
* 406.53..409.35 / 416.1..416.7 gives 0.99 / 10.6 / 10.9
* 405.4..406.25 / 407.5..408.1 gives 1.01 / 10.8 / 10.6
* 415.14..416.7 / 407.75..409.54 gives 1.01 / 10.8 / 10.6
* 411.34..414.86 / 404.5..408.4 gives 1.01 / 10.8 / 10.6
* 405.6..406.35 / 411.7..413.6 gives 1.00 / 10.6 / 10.7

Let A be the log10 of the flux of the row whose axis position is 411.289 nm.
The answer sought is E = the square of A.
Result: 1.05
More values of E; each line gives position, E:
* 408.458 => 1.02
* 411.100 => 1.07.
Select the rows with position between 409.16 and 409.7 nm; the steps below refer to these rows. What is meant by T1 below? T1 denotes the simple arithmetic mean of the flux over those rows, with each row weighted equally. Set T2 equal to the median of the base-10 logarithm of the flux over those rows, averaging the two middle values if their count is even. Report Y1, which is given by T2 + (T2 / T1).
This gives 1.12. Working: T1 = 10.4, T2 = 1.02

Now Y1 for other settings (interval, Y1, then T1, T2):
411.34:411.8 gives 1.13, 10.9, 1.04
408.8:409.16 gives 1.13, 10.7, 1.03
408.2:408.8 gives 1.12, 10.6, 1.02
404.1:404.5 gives 1.13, 10.7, 1.03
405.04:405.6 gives 1.14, 11.2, 1.05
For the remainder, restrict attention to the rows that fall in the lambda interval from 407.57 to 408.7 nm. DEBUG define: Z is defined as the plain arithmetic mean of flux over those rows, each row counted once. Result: 10.54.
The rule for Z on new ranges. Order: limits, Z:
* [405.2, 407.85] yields 10.63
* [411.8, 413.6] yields 10.63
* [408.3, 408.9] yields 10.54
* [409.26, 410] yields 9.87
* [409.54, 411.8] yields 9.54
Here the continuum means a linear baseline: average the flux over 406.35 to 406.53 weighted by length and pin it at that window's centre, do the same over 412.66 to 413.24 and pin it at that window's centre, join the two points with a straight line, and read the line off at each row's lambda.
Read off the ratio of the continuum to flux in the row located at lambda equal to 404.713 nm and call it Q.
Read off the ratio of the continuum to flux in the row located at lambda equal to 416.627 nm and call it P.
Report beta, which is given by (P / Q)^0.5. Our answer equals 1.02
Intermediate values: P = 1.01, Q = 0.98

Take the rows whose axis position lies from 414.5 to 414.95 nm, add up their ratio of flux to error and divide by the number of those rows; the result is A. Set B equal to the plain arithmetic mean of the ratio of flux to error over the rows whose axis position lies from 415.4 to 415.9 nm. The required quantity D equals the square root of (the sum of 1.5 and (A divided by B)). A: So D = 1.58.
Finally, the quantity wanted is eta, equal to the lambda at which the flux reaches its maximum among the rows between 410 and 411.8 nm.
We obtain 411.763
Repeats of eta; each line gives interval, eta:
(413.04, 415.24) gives 413.854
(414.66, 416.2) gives 416.148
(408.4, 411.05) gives 409.023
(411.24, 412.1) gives 411.763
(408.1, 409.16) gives 409.023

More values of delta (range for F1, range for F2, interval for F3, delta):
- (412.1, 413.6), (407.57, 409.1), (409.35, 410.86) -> 0.535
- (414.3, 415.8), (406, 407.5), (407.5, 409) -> 0.508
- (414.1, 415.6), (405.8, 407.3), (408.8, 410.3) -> 0.536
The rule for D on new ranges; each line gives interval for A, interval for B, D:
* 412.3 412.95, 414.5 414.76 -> 1.57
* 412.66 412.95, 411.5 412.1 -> 1.58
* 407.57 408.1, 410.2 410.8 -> 1.62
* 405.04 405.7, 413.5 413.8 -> 1.56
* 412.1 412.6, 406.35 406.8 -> 1.61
